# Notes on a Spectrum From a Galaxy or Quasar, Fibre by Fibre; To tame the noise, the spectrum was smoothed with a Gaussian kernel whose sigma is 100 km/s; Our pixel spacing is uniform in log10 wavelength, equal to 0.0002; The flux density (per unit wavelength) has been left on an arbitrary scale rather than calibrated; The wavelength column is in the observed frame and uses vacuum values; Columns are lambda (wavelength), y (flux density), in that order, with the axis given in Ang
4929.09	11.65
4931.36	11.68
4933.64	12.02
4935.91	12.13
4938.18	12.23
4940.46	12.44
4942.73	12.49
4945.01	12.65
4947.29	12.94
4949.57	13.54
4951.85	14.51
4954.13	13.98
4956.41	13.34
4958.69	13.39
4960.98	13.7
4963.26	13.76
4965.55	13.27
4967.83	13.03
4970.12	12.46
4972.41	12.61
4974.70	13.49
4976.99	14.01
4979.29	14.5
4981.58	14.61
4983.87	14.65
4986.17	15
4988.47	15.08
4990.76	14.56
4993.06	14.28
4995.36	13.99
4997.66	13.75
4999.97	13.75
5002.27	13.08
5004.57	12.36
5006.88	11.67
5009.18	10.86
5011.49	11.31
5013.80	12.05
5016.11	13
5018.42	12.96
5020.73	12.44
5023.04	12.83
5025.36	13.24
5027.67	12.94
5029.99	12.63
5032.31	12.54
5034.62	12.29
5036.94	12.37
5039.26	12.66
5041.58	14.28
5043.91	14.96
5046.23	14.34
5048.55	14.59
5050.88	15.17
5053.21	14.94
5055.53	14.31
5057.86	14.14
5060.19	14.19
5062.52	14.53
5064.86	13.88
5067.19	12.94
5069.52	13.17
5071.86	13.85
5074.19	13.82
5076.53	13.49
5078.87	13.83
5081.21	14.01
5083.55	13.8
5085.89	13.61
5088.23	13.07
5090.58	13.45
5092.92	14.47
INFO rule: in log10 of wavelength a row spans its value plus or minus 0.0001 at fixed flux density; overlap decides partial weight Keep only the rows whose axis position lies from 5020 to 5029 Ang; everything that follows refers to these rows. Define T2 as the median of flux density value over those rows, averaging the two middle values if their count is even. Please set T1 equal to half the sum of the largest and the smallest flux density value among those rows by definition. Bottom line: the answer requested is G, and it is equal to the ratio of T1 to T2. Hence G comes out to 1.00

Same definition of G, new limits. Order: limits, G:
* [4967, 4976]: 1.01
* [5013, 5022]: 0.99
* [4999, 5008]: 1.00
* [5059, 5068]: 0.98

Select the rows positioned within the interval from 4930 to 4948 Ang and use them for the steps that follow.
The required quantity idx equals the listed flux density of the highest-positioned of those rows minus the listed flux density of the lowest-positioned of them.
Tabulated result 1.26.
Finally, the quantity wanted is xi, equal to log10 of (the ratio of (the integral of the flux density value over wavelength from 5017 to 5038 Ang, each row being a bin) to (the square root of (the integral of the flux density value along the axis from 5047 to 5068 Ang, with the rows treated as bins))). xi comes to 1.19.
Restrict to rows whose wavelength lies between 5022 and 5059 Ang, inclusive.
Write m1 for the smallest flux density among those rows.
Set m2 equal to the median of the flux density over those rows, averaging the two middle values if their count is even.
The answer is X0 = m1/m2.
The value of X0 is 0.90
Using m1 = 12.29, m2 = 13.7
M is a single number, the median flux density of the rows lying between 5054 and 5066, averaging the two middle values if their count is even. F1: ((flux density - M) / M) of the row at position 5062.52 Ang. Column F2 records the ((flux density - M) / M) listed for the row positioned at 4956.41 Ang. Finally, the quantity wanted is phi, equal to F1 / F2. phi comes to -0.4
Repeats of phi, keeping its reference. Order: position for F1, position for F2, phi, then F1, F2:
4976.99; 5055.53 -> -1.5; -0.013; 0.008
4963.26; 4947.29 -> 0.3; -0.030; -0.088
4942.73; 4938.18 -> 0.9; -0.120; -0.138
